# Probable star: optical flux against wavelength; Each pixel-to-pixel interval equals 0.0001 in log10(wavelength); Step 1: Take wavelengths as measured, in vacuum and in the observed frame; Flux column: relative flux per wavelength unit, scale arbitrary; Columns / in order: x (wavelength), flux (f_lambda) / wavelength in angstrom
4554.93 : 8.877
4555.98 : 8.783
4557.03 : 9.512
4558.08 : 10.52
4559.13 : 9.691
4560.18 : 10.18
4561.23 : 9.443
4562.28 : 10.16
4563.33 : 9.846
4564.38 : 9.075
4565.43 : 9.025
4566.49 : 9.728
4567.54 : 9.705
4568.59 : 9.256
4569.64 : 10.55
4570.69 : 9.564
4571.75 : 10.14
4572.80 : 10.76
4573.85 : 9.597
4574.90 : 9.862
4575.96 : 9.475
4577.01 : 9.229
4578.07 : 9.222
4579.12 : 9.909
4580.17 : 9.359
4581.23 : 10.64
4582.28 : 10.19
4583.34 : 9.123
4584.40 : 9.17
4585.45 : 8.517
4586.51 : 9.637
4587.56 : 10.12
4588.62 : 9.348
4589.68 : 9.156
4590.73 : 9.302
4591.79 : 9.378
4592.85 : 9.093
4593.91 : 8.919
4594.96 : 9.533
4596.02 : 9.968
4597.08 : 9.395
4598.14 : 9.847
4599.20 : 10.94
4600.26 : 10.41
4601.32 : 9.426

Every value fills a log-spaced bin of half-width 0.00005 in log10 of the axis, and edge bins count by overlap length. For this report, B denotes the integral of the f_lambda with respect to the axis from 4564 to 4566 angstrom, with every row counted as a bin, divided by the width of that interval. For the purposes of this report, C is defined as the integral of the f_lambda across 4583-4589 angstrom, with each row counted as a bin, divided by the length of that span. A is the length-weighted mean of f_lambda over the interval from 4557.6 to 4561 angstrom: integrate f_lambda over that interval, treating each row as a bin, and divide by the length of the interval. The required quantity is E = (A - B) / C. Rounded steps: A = 10.1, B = 9.03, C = 9.3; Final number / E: 0.11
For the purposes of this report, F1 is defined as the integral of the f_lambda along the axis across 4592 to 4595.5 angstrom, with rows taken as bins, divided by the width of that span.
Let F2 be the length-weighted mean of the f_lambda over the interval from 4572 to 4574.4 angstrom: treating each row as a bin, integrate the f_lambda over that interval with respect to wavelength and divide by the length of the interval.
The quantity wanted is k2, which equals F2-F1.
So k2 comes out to 1.0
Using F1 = 9.20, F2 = 10.2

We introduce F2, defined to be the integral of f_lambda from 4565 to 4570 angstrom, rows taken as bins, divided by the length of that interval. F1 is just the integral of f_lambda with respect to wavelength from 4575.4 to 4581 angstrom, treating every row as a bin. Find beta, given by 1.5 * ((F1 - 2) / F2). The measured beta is 7.97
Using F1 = 53.2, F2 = 9.6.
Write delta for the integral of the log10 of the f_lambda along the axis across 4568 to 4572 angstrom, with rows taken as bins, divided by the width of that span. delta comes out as 0.99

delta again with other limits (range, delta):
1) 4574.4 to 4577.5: 0.98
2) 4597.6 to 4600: 1.01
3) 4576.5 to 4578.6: 0.96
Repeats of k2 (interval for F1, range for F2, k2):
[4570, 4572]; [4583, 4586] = -0.9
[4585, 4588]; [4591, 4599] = 0.1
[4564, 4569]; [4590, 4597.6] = 0.0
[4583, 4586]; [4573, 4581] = 0.7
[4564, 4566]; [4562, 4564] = 0.9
